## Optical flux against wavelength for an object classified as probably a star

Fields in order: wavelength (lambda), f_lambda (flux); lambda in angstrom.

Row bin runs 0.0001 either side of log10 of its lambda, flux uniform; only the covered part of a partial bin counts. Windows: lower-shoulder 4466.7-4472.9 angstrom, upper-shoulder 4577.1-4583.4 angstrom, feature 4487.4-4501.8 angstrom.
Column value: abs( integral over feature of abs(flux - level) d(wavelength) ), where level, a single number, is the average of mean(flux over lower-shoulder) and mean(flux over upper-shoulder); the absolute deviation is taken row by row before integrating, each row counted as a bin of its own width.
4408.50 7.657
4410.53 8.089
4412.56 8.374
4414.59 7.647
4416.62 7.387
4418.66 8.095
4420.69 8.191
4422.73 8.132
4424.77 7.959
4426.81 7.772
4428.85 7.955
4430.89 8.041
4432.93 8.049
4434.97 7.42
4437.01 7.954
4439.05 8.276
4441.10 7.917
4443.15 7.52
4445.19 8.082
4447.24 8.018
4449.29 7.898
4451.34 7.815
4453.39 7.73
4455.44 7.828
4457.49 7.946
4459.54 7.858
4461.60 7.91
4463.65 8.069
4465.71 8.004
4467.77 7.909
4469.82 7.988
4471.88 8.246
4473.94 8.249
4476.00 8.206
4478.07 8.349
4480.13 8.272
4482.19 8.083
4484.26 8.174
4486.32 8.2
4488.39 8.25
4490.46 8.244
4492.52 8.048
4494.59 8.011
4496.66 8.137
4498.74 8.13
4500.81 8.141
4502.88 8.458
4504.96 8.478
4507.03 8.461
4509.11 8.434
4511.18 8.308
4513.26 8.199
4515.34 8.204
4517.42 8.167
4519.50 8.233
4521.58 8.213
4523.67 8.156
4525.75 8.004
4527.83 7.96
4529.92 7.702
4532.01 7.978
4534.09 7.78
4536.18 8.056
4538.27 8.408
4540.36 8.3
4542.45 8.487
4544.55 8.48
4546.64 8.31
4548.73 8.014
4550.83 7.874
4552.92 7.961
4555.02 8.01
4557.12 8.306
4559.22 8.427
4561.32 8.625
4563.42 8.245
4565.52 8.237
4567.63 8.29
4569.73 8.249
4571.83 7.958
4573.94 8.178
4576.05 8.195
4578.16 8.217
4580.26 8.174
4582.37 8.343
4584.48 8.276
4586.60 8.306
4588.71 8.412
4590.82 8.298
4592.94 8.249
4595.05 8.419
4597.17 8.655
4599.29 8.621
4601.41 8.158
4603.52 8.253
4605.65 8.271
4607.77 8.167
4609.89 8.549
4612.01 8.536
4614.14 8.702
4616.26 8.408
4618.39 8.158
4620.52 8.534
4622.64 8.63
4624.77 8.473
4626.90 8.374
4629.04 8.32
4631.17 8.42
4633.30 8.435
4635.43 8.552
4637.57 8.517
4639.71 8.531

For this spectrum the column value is 1.0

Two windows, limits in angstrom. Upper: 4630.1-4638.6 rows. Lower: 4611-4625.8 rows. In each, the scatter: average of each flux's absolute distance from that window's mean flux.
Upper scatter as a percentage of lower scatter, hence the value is 43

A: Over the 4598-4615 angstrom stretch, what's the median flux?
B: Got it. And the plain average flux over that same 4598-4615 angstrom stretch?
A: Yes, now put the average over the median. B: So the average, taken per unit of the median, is 1.000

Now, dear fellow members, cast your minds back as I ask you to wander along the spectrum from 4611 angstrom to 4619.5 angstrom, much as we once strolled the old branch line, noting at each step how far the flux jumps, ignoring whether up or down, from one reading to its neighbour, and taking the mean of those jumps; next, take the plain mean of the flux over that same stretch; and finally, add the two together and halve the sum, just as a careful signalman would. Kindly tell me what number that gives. 4.34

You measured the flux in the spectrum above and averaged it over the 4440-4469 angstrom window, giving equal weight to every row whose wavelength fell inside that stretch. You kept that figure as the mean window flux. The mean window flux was 7.89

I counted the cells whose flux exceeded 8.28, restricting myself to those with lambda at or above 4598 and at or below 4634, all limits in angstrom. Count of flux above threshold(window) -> 12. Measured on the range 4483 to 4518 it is 5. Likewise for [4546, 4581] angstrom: 5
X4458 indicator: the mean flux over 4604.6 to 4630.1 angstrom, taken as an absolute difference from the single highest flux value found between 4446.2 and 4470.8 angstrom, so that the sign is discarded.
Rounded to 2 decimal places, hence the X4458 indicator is 0.36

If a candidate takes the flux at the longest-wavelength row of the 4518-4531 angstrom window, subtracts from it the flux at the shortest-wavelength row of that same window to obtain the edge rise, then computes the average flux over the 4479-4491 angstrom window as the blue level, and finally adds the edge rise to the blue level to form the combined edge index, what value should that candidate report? 7.67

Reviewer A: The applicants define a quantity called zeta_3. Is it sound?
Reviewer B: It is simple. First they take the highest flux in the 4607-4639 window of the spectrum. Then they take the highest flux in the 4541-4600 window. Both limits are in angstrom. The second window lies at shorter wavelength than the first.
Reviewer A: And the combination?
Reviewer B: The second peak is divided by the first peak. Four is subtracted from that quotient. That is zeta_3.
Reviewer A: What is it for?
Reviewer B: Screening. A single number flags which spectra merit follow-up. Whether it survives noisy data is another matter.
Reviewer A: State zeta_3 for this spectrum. -3.01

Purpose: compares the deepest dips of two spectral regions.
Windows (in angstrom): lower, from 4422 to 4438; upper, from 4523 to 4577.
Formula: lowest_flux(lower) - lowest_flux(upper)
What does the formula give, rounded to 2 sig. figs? -0.28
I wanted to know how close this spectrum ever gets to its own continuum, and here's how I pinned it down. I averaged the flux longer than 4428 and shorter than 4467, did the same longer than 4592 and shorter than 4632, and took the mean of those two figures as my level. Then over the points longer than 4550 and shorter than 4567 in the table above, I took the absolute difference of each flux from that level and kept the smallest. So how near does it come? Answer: 0.074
